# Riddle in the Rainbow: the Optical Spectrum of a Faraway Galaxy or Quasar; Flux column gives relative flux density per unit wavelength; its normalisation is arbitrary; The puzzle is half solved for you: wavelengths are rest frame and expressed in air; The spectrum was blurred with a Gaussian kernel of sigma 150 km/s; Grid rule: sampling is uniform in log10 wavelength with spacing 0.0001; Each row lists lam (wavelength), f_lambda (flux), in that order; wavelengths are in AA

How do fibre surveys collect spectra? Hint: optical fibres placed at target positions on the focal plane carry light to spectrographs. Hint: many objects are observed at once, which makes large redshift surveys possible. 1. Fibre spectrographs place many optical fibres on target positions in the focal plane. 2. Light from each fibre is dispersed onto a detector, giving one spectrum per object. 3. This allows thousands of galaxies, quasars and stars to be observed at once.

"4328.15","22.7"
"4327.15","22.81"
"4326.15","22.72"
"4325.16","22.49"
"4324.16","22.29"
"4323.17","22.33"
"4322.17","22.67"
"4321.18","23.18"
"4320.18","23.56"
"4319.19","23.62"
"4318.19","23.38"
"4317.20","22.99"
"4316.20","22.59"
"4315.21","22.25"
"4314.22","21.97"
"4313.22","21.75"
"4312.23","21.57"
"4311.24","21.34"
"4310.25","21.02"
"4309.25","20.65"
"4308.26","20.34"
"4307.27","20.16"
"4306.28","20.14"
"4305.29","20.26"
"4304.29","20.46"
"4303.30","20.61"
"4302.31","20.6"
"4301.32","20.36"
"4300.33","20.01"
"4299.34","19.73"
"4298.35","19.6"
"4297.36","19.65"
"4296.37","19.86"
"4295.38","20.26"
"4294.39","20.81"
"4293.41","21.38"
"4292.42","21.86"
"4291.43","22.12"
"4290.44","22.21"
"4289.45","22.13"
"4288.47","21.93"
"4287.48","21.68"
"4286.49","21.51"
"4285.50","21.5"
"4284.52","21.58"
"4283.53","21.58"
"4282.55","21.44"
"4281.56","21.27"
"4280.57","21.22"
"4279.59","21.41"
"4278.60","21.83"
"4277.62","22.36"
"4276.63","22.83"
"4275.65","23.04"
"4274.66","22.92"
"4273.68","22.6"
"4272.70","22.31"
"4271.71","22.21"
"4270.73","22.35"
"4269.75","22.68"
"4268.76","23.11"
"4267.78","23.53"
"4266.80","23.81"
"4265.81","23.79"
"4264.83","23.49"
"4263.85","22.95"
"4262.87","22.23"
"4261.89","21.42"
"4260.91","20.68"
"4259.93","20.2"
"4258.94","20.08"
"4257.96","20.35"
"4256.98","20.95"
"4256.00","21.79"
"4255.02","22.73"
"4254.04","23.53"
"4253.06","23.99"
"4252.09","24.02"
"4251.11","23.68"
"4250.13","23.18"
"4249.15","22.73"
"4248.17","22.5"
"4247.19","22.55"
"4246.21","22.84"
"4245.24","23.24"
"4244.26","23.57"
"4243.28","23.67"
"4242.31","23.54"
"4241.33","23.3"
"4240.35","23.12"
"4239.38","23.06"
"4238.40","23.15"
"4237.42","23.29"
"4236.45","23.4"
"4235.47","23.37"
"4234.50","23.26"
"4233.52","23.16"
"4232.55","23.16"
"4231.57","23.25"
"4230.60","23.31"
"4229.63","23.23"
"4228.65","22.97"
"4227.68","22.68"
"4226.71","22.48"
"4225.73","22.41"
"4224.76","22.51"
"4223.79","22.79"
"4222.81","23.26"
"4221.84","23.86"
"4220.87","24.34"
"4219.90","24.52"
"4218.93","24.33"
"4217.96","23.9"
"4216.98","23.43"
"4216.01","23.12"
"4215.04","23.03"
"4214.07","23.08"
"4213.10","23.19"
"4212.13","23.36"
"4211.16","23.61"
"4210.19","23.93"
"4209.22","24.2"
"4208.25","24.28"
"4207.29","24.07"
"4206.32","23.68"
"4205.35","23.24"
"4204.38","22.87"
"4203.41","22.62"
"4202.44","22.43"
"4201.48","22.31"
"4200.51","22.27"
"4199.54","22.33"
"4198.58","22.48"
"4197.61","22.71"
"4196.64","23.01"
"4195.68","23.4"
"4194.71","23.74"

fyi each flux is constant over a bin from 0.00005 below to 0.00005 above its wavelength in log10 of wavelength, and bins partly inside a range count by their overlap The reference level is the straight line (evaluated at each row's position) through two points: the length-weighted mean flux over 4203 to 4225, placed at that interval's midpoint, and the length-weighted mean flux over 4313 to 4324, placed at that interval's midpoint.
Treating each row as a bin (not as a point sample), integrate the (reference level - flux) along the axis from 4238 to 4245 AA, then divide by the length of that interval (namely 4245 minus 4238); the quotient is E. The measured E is 0.0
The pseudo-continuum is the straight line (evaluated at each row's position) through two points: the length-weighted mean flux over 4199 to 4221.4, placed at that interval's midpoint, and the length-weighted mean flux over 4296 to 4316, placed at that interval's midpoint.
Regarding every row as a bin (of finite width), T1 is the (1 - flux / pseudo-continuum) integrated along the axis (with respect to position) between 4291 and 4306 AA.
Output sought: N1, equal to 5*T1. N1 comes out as 1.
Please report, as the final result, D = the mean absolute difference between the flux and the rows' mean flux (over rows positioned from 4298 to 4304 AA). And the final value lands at 0.4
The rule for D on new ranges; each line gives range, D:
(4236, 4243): 0.1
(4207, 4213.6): 0.4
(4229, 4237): 0.1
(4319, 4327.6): 0.4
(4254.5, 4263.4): 0.8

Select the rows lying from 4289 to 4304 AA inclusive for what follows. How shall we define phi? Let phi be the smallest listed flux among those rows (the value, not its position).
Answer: 19.6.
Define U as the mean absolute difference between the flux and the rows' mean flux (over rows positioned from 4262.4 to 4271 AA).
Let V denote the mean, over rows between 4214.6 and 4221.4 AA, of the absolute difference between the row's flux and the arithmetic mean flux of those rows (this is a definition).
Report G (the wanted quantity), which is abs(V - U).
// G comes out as 0.04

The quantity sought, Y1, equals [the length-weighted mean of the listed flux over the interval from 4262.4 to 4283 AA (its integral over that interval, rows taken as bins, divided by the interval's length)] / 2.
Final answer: 11.3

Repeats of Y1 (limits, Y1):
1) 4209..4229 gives 11.7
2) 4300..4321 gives 10.7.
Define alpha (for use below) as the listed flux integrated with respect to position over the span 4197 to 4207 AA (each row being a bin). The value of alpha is 227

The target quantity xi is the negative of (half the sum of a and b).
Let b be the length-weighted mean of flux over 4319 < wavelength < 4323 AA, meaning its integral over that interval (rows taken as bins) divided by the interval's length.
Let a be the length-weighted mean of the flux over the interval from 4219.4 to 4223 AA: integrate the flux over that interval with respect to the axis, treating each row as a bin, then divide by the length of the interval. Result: -23.6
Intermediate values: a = 24.1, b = 23.2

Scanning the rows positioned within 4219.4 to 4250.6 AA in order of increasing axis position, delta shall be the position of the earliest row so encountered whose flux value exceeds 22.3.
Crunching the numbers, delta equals 4219.90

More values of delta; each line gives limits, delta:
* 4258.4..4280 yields 4263.85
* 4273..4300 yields 4273.68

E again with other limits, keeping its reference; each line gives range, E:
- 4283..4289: 1.4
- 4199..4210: 0.5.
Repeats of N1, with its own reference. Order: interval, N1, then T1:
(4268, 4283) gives -3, -0.5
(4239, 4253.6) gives -3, -0.6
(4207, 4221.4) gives -1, -0.3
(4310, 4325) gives -8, -1.6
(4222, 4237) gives -1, -0.1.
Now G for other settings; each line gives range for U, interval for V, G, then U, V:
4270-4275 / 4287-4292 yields 0.06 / 0.2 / 0.2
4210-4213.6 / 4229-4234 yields 0.20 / 0.2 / 0.0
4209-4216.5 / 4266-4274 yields 0.14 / 0.4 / 0.5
